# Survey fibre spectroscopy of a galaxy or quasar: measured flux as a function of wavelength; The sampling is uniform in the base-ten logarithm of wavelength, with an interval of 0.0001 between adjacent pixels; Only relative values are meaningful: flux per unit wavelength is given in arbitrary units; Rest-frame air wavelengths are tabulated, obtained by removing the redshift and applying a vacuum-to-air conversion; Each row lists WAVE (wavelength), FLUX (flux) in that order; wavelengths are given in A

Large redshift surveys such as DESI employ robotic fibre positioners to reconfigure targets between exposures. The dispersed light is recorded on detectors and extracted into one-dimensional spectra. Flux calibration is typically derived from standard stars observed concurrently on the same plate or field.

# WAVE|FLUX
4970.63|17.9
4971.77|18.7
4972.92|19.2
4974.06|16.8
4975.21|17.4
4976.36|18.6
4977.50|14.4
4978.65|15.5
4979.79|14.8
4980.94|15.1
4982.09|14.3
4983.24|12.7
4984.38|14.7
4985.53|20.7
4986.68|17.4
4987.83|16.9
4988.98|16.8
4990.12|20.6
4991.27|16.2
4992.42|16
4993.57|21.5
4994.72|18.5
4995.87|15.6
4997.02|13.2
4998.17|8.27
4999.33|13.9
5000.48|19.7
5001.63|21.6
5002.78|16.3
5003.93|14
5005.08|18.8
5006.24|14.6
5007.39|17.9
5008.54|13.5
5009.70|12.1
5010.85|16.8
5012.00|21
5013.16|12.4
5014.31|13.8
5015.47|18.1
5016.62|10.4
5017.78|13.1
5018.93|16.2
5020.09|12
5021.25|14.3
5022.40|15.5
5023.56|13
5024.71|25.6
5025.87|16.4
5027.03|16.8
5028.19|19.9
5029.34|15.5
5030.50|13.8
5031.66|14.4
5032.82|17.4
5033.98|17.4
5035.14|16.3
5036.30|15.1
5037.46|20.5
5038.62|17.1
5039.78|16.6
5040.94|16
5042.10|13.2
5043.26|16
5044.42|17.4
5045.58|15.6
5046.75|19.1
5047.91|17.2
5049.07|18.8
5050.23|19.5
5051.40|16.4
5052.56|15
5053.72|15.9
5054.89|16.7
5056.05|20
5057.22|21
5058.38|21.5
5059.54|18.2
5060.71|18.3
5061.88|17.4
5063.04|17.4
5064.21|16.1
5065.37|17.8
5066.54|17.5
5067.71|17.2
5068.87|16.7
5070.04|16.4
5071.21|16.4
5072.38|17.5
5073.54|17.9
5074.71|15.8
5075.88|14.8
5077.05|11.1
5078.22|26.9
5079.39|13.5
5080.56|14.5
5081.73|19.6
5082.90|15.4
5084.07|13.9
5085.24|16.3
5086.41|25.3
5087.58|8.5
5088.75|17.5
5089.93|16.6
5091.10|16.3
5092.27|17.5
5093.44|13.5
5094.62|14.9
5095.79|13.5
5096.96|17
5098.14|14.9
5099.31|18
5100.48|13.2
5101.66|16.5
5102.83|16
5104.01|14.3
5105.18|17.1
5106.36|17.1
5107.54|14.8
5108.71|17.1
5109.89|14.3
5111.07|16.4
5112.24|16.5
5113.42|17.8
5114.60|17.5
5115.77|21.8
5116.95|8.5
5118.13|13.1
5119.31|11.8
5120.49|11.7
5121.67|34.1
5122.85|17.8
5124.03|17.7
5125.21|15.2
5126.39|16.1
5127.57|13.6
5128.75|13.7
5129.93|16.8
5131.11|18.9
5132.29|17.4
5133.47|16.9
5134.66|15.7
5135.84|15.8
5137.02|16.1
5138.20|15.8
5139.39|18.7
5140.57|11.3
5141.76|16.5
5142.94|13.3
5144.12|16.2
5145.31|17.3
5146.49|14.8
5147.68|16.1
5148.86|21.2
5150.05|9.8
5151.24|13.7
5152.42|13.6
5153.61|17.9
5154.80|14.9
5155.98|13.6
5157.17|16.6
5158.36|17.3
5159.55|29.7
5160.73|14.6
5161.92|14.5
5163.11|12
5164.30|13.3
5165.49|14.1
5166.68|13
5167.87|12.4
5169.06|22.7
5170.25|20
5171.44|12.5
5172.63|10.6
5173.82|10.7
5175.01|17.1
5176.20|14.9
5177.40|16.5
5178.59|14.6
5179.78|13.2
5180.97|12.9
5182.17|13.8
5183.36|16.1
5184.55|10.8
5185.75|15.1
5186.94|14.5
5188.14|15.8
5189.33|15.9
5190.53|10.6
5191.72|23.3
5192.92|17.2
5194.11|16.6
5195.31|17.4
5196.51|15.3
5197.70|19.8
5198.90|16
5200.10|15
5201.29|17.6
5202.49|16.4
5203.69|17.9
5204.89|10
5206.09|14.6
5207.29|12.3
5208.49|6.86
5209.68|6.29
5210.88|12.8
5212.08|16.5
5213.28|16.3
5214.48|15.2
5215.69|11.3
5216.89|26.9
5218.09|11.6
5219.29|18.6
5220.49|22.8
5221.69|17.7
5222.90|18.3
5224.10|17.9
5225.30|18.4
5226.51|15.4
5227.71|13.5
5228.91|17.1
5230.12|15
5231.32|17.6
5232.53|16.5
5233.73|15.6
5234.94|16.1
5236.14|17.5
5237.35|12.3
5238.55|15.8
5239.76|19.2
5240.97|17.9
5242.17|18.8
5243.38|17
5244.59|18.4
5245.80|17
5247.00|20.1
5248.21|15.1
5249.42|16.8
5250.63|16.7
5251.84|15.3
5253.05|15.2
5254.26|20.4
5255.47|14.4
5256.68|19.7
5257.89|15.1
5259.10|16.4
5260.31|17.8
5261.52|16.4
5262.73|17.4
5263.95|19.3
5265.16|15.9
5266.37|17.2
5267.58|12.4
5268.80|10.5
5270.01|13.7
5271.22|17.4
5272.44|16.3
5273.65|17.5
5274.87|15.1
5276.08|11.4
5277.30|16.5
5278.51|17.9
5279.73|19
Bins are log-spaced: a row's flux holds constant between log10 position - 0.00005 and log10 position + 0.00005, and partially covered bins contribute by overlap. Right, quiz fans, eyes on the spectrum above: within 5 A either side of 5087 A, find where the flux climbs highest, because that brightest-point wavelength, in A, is 5086.41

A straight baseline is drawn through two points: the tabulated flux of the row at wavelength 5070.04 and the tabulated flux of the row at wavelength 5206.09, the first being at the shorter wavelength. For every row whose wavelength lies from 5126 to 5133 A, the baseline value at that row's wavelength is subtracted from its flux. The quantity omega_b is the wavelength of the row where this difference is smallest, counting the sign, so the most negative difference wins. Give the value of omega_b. 5127.57 A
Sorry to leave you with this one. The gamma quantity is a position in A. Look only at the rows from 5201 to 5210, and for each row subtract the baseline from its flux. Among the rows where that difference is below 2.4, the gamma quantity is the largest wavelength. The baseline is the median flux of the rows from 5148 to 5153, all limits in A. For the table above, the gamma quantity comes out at 5209.68 A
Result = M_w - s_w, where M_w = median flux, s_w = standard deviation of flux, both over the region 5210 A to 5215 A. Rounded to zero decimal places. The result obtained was 14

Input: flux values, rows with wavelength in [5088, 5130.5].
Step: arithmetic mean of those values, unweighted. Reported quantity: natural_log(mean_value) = 2.78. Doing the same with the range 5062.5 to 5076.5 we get 2.82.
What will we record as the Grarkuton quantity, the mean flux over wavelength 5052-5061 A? 18.3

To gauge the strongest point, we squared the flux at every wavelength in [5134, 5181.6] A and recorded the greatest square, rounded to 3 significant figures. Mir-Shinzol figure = 882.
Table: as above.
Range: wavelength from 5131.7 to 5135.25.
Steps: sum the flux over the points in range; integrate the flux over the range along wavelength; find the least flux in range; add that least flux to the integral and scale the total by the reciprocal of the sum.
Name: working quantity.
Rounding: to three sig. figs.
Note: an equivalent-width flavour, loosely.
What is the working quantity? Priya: 1.50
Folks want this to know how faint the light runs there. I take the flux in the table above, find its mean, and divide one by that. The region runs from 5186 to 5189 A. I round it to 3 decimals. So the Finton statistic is 0.066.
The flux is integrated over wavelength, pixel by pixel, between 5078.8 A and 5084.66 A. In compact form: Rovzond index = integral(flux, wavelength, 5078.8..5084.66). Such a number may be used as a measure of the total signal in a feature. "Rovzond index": 90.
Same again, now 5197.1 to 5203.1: 102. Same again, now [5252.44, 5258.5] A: 103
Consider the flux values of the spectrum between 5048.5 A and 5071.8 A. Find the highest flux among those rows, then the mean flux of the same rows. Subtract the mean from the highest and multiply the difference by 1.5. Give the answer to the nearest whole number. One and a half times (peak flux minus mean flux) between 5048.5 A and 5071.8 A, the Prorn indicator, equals 6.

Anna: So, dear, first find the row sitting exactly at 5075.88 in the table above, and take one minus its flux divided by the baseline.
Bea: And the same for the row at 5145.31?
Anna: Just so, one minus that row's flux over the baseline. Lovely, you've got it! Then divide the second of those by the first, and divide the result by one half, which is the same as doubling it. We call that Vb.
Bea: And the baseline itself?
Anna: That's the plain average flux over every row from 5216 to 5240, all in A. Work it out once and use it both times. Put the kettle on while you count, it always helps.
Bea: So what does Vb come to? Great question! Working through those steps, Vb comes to 0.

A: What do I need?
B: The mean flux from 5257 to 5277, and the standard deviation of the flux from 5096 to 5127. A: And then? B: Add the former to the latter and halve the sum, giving 10.0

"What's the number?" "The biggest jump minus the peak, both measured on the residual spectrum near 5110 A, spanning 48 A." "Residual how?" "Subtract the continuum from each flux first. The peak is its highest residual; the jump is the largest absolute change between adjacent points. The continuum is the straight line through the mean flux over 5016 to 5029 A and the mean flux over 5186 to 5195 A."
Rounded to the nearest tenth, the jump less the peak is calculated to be 4.4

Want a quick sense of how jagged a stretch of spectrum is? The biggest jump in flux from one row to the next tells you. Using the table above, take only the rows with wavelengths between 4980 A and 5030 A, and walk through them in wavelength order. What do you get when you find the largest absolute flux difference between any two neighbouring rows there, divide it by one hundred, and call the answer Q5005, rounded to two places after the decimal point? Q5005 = 0.13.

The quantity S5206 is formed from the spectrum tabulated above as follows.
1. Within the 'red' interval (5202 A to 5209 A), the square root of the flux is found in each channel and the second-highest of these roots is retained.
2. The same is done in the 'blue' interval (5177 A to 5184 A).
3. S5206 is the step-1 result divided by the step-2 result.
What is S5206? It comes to 1.01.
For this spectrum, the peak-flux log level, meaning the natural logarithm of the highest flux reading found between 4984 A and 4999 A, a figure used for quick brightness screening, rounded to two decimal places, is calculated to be 3.07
